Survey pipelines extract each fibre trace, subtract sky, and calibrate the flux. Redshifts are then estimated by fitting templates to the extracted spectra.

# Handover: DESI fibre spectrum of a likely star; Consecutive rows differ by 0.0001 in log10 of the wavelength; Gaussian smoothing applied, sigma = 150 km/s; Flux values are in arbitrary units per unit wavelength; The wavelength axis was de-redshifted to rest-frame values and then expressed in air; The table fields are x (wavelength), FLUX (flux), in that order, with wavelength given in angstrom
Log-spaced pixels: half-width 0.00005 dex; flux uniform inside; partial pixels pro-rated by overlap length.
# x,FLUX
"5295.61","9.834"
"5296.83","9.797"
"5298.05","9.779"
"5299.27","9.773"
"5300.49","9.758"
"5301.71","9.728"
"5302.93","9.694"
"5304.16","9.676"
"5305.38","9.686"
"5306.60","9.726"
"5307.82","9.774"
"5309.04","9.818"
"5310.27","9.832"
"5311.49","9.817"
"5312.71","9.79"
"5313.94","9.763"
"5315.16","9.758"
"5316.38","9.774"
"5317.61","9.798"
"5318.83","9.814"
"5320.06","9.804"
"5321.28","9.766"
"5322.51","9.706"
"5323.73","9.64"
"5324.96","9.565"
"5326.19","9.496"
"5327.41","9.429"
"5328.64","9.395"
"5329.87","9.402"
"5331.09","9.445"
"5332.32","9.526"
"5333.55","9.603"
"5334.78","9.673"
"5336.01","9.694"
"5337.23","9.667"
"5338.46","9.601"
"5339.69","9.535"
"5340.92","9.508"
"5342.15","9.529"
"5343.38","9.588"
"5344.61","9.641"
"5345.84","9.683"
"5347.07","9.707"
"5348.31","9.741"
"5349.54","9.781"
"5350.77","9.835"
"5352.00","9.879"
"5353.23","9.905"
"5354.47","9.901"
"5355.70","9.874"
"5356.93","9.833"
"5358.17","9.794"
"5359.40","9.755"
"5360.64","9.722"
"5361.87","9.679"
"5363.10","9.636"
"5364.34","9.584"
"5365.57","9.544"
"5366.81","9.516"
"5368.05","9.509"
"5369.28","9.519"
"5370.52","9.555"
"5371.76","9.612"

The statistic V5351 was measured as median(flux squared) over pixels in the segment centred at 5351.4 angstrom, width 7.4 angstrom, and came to 97.2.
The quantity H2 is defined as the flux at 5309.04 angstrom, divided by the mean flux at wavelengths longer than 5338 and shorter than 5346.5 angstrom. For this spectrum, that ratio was 1.02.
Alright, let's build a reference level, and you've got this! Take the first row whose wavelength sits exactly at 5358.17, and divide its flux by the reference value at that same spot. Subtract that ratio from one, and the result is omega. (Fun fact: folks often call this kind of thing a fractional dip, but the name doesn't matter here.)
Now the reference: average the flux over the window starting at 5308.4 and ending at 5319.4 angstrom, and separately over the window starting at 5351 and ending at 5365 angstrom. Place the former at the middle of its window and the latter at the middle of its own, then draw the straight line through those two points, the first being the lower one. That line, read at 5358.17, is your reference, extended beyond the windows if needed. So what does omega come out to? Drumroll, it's 0.00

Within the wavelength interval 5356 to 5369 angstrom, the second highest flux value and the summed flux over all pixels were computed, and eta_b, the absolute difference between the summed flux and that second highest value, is 86.8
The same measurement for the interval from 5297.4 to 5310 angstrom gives 87.6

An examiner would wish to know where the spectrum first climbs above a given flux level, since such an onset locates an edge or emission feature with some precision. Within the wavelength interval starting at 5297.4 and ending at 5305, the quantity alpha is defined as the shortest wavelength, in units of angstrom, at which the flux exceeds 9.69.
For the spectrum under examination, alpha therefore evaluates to 5298.05 angstrom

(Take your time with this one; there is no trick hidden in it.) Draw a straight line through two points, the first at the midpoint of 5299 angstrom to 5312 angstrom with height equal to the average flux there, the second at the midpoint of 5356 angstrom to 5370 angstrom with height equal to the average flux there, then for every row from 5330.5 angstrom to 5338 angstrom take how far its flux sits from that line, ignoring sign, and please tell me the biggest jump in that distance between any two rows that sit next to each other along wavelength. 0.083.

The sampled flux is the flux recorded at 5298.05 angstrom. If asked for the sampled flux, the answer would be 9.779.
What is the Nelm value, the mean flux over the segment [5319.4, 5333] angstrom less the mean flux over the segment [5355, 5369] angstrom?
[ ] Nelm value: -0.12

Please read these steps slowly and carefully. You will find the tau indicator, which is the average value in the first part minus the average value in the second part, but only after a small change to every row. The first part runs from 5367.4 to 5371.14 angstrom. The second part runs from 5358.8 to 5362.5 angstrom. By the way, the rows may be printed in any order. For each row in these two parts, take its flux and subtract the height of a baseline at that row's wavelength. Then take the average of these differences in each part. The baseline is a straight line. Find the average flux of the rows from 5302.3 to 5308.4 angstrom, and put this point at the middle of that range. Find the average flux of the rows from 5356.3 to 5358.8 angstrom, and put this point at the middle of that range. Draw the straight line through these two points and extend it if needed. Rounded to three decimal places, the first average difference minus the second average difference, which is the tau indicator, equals -0.208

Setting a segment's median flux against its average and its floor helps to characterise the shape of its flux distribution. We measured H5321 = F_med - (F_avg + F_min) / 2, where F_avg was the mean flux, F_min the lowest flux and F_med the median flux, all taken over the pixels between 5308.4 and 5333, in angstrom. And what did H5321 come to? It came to 0.23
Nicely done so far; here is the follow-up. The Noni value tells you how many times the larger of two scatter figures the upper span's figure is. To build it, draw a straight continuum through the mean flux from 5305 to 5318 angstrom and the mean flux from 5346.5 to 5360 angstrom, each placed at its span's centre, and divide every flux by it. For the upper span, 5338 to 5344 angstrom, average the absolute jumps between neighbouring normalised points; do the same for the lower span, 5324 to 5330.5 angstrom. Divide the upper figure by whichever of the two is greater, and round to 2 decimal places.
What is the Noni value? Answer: 0.96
